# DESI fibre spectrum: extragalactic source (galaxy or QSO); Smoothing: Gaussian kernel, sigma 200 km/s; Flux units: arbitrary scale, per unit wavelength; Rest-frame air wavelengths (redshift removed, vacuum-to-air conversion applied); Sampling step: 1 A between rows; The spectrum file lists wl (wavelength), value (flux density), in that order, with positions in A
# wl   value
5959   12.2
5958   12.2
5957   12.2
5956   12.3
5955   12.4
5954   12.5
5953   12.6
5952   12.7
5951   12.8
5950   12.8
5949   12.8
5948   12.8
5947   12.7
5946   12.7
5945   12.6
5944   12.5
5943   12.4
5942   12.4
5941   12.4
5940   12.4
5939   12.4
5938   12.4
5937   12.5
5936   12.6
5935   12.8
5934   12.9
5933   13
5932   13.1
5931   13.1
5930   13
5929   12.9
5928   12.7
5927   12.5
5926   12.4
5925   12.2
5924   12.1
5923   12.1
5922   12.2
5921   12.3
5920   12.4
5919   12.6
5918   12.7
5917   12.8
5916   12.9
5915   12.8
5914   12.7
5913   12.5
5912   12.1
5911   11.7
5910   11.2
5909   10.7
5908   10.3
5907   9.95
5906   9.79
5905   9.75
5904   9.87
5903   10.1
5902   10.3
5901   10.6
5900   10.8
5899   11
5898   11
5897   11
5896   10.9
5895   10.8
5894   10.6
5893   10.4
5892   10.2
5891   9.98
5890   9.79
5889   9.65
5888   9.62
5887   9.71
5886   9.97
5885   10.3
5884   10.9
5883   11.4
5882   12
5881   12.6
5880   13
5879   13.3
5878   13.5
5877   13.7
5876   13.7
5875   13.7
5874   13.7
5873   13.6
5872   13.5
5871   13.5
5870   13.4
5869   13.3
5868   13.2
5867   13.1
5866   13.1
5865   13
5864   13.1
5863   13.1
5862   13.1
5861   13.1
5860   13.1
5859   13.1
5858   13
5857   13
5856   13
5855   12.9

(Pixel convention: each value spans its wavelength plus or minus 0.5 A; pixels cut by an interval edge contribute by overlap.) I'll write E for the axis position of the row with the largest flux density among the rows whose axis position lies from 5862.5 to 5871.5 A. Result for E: 5871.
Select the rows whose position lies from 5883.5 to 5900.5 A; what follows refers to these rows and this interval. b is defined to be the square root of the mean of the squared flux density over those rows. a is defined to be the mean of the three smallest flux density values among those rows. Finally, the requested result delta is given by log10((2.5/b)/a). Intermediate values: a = 9.7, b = 10.4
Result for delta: -1.60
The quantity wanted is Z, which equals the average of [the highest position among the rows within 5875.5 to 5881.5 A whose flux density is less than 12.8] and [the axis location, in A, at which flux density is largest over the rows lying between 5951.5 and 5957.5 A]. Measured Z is 5916.5 A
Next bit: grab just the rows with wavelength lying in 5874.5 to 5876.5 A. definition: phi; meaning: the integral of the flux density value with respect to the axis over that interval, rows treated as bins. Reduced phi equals 27.4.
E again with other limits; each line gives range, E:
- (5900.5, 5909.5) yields 5909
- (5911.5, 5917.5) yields 5916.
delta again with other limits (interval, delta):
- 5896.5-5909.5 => -1.61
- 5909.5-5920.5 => -1.76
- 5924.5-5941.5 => -1.80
